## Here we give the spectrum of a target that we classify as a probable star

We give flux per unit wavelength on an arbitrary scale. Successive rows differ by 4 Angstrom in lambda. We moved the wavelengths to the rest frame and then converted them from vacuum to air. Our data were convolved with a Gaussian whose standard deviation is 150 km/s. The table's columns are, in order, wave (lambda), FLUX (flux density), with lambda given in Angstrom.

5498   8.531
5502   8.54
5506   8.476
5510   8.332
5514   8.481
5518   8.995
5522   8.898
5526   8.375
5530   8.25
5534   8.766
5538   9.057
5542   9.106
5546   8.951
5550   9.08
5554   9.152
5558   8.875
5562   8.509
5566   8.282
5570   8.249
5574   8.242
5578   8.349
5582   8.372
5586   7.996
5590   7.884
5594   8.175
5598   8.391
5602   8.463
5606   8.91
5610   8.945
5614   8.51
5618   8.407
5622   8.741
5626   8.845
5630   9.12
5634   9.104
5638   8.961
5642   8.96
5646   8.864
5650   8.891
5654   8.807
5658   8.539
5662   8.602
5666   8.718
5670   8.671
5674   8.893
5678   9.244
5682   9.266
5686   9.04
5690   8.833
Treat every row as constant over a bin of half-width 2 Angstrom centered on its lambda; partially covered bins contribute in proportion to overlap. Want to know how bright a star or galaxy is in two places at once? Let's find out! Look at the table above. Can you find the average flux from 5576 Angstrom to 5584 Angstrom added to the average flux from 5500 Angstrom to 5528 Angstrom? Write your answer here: 16.9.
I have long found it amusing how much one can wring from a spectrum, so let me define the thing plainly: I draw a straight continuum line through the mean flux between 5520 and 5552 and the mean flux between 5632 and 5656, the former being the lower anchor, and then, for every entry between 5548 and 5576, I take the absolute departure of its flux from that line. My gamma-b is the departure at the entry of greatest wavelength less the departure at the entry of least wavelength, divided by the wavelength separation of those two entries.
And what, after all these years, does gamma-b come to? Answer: 0.015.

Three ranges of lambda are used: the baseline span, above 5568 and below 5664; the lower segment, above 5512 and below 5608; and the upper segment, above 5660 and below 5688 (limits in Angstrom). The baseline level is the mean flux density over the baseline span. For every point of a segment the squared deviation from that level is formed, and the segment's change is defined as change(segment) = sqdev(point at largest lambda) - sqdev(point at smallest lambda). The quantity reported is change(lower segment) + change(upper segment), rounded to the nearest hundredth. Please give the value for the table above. 0.28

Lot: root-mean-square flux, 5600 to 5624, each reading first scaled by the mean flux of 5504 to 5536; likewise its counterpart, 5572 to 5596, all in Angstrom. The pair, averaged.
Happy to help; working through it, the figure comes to 0.982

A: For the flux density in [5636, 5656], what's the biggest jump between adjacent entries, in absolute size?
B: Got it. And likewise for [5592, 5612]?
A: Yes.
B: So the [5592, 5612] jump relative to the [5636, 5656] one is 4.7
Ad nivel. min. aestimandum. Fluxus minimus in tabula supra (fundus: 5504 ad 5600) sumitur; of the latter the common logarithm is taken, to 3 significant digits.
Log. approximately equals 0.897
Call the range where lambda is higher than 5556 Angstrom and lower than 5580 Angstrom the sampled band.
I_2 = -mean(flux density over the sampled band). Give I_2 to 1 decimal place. -8.4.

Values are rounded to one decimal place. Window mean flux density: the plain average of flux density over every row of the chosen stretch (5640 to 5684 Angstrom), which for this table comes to 8.9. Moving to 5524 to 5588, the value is 8.6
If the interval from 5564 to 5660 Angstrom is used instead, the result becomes 8.6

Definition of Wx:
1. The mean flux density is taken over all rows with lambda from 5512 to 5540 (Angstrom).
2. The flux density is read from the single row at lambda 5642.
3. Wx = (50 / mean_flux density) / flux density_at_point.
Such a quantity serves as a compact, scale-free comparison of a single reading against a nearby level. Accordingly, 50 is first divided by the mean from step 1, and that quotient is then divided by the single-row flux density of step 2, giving 0.642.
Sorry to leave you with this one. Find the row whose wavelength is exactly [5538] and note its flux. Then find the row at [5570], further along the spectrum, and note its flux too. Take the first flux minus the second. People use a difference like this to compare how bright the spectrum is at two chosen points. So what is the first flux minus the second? 0.81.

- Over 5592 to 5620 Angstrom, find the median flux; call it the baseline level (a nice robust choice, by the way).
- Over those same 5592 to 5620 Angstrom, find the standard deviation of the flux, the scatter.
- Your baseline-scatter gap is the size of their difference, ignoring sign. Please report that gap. 8.2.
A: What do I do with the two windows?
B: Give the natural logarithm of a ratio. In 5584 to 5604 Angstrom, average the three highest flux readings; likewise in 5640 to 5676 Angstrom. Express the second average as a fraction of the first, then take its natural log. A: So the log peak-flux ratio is 0.066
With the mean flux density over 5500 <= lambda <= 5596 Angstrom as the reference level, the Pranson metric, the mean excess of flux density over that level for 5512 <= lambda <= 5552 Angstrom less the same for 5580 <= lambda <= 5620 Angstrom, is 0.39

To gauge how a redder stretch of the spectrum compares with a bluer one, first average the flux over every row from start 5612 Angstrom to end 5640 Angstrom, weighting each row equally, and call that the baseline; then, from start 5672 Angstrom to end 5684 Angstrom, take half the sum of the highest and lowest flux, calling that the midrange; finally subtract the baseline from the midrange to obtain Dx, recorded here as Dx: 0.27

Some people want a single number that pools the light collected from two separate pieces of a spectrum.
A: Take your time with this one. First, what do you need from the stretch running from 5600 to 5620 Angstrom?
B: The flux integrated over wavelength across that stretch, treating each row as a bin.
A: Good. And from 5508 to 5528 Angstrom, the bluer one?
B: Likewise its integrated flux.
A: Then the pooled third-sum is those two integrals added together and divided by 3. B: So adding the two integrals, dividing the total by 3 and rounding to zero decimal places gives 115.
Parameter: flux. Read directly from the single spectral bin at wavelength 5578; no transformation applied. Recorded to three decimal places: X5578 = 8.349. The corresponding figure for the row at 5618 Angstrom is 8.407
